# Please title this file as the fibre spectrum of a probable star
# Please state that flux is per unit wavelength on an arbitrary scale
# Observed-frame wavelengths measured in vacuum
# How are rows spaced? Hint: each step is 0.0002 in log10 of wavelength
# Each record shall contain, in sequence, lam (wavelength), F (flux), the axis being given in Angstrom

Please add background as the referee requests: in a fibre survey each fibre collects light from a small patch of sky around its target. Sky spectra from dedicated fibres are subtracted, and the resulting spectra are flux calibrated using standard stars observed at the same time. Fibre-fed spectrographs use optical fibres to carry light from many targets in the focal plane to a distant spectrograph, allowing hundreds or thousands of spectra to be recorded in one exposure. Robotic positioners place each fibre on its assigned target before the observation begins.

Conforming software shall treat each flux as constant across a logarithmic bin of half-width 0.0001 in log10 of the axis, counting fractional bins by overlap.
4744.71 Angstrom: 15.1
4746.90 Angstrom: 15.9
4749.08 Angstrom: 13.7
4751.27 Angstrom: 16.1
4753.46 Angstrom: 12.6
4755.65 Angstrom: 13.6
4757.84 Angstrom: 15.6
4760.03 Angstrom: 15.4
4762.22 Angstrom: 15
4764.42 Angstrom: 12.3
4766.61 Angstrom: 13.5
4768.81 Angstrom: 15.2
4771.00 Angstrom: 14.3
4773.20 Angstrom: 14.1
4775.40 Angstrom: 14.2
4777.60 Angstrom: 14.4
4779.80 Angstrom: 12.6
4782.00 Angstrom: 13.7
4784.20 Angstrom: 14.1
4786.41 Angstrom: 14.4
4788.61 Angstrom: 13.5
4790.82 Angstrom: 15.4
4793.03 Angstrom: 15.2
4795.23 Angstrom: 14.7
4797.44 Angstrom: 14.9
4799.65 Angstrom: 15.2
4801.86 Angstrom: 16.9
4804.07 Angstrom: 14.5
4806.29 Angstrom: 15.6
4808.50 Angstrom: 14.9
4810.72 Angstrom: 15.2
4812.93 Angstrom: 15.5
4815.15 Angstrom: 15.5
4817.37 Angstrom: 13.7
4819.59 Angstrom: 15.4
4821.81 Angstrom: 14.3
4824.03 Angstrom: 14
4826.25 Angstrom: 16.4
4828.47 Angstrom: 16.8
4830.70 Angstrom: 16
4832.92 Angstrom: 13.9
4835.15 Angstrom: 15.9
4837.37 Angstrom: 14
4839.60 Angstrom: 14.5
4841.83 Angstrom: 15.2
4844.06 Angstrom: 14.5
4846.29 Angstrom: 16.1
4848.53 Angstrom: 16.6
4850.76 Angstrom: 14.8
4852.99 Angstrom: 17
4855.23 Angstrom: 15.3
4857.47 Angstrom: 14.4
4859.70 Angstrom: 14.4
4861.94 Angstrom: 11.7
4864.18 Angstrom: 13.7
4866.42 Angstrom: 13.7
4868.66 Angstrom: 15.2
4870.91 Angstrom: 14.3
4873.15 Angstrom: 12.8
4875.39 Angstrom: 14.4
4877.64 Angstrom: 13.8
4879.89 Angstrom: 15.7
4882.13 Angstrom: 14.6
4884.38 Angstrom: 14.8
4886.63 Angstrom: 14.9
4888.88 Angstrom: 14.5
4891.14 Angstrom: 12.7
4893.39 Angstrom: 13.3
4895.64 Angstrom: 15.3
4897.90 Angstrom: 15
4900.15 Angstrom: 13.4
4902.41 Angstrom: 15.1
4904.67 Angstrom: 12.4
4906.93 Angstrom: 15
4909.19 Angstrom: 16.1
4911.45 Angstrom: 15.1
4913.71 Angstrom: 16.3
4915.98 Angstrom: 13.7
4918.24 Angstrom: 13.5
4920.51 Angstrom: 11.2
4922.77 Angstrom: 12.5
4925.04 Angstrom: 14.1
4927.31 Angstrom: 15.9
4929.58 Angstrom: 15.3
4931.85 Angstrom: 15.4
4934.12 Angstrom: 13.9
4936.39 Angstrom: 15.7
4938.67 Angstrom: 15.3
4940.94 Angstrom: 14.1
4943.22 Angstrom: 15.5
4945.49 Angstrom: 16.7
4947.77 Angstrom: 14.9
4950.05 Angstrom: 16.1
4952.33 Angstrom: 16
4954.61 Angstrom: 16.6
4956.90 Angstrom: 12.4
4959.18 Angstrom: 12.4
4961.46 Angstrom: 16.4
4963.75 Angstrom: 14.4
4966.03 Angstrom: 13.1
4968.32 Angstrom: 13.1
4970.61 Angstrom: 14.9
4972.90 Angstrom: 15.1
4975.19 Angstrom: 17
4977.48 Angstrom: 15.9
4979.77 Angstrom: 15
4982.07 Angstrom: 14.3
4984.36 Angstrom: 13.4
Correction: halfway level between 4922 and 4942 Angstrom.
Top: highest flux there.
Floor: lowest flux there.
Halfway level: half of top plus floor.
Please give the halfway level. 14.2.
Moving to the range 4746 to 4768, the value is 14.2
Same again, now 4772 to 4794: 14.0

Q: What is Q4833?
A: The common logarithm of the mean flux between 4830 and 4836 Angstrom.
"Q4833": 1.18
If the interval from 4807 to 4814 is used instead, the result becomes 1.18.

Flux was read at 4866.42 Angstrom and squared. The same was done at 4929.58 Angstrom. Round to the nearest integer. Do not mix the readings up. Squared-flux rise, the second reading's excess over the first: 46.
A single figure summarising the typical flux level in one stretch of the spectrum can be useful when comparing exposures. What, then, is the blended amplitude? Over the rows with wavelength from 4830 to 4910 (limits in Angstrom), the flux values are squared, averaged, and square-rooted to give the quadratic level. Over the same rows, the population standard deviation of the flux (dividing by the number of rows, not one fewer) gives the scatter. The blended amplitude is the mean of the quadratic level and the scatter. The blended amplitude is 7.89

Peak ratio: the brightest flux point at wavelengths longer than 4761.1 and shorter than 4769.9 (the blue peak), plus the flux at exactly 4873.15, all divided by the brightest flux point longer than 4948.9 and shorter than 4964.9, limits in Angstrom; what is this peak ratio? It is 1.69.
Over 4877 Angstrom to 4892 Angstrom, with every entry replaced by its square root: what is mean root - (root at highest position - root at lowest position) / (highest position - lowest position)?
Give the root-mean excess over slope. 3.81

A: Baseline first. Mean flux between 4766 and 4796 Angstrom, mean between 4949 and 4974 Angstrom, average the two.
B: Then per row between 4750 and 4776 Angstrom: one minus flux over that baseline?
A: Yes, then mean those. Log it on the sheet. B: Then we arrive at 0.006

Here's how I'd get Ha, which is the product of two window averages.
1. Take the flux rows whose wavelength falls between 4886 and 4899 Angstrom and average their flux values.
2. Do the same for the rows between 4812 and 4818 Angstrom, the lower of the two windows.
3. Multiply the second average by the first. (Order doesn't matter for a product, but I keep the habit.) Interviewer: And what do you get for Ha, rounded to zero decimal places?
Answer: 213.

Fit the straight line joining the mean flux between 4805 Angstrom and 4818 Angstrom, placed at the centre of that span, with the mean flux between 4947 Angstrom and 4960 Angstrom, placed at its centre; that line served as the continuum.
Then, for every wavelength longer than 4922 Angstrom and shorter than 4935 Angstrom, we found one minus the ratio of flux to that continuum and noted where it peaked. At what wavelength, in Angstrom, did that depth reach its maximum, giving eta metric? 4922.77 Angstrom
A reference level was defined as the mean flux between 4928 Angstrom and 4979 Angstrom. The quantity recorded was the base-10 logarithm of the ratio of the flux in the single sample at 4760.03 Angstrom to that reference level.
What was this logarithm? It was 0.011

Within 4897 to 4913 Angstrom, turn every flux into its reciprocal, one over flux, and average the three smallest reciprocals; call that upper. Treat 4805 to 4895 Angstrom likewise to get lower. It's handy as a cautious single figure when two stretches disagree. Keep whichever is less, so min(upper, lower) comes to 0.0595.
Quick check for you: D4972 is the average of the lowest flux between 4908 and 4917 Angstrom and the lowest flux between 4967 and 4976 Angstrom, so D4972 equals 13.4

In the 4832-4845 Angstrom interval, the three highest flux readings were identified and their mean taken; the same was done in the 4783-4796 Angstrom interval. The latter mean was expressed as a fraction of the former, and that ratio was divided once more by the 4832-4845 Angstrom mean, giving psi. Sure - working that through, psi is 0.065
